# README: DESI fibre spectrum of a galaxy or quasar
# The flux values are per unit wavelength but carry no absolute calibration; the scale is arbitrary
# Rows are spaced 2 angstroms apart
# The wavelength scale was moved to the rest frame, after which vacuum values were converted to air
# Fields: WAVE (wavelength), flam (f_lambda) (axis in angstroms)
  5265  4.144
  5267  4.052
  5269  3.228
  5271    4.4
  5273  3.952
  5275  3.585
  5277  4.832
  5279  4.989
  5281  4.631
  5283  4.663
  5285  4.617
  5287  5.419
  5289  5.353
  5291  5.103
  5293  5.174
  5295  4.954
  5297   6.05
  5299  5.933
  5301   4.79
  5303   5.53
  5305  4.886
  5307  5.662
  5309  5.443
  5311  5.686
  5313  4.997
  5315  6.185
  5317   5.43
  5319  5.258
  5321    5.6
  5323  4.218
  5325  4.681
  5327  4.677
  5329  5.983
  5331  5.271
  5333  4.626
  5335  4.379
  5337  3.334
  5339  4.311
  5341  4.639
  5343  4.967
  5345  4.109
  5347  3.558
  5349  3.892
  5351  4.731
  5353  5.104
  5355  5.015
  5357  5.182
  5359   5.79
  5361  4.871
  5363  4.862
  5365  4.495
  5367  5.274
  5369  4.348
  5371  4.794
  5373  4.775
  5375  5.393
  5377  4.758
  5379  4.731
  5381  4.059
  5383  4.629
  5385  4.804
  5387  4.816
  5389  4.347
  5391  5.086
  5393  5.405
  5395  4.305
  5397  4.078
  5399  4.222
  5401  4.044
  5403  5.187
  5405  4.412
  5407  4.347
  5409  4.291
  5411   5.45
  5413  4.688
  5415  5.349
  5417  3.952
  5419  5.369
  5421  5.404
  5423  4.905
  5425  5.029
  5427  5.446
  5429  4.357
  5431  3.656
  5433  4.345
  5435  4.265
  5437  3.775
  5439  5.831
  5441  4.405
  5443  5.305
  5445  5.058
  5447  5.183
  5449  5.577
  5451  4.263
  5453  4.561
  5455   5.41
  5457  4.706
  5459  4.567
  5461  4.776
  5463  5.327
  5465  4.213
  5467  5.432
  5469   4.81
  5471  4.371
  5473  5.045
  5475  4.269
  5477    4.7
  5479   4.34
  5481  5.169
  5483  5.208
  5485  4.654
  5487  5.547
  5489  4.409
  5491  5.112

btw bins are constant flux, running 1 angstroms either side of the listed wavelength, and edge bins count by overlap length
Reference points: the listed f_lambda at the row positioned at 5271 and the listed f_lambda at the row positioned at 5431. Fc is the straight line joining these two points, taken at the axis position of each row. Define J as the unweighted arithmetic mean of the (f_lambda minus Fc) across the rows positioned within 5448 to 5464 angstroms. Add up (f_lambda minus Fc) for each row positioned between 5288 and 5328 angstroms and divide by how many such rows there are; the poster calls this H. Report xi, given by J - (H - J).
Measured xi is 1.7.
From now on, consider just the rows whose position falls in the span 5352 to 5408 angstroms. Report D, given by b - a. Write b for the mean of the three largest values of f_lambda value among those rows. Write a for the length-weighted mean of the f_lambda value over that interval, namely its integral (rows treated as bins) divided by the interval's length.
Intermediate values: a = 4.75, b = 5.53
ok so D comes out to 0.77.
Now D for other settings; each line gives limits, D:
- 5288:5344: 0.96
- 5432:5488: 0.83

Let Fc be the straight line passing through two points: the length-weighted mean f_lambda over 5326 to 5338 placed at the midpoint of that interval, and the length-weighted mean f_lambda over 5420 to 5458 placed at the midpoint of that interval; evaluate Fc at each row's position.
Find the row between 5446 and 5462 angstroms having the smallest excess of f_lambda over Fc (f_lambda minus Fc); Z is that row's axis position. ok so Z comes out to 5451 angstroms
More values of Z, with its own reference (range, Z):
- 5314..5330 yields 5323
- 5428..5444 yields 5431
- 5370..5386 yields 5381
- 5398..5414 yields 5401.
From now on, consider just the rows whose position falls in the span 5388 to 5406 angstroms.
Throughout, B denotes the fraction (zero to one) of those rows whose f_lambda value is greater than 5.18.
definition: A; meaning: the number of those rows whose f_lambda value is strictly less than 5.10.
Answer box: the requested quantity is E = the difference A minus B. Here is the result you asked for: 6.8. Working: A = 7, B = 0.22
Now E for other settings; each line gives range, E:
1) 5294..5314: 3.4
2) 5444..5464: 5.6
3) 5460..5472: 3.7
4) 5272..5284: 6.0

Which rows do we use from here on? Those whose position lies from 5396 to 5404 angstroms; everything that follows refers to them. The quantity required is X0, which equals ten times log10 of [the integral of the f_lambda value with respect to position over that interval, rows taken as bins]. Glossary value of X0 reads 15.4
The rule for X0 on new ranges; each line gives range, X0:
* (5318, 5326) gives 16.0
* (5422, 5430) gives 16.0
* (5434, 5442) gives 15.6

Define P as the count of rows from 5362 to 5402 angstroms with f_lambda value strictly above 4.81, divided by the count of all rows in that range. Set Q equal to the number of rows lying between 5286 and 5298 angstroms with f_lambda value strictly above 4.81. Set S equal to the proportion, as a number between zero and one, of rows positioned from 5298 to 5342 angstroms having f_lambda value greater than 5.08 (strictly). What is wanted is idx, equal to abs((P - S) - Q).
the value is 6.2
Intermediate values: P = 0.30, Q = 6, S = 0.50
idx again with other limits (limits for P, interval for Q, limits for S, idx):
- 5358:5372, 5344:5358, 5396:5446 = 2.7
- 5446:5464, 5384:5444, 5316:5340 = 13.0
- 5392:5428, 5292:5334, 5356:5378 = 15.9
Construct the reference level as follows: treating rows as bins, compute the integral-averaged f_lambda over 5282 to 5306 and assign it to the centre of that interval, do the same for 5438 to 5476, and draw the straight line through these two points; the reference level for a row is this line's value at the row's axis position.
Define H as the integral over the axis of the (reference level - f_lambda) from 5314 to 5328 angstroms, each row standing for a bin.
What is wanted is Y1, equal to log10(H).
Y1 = -1.1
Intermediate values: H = 0.1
